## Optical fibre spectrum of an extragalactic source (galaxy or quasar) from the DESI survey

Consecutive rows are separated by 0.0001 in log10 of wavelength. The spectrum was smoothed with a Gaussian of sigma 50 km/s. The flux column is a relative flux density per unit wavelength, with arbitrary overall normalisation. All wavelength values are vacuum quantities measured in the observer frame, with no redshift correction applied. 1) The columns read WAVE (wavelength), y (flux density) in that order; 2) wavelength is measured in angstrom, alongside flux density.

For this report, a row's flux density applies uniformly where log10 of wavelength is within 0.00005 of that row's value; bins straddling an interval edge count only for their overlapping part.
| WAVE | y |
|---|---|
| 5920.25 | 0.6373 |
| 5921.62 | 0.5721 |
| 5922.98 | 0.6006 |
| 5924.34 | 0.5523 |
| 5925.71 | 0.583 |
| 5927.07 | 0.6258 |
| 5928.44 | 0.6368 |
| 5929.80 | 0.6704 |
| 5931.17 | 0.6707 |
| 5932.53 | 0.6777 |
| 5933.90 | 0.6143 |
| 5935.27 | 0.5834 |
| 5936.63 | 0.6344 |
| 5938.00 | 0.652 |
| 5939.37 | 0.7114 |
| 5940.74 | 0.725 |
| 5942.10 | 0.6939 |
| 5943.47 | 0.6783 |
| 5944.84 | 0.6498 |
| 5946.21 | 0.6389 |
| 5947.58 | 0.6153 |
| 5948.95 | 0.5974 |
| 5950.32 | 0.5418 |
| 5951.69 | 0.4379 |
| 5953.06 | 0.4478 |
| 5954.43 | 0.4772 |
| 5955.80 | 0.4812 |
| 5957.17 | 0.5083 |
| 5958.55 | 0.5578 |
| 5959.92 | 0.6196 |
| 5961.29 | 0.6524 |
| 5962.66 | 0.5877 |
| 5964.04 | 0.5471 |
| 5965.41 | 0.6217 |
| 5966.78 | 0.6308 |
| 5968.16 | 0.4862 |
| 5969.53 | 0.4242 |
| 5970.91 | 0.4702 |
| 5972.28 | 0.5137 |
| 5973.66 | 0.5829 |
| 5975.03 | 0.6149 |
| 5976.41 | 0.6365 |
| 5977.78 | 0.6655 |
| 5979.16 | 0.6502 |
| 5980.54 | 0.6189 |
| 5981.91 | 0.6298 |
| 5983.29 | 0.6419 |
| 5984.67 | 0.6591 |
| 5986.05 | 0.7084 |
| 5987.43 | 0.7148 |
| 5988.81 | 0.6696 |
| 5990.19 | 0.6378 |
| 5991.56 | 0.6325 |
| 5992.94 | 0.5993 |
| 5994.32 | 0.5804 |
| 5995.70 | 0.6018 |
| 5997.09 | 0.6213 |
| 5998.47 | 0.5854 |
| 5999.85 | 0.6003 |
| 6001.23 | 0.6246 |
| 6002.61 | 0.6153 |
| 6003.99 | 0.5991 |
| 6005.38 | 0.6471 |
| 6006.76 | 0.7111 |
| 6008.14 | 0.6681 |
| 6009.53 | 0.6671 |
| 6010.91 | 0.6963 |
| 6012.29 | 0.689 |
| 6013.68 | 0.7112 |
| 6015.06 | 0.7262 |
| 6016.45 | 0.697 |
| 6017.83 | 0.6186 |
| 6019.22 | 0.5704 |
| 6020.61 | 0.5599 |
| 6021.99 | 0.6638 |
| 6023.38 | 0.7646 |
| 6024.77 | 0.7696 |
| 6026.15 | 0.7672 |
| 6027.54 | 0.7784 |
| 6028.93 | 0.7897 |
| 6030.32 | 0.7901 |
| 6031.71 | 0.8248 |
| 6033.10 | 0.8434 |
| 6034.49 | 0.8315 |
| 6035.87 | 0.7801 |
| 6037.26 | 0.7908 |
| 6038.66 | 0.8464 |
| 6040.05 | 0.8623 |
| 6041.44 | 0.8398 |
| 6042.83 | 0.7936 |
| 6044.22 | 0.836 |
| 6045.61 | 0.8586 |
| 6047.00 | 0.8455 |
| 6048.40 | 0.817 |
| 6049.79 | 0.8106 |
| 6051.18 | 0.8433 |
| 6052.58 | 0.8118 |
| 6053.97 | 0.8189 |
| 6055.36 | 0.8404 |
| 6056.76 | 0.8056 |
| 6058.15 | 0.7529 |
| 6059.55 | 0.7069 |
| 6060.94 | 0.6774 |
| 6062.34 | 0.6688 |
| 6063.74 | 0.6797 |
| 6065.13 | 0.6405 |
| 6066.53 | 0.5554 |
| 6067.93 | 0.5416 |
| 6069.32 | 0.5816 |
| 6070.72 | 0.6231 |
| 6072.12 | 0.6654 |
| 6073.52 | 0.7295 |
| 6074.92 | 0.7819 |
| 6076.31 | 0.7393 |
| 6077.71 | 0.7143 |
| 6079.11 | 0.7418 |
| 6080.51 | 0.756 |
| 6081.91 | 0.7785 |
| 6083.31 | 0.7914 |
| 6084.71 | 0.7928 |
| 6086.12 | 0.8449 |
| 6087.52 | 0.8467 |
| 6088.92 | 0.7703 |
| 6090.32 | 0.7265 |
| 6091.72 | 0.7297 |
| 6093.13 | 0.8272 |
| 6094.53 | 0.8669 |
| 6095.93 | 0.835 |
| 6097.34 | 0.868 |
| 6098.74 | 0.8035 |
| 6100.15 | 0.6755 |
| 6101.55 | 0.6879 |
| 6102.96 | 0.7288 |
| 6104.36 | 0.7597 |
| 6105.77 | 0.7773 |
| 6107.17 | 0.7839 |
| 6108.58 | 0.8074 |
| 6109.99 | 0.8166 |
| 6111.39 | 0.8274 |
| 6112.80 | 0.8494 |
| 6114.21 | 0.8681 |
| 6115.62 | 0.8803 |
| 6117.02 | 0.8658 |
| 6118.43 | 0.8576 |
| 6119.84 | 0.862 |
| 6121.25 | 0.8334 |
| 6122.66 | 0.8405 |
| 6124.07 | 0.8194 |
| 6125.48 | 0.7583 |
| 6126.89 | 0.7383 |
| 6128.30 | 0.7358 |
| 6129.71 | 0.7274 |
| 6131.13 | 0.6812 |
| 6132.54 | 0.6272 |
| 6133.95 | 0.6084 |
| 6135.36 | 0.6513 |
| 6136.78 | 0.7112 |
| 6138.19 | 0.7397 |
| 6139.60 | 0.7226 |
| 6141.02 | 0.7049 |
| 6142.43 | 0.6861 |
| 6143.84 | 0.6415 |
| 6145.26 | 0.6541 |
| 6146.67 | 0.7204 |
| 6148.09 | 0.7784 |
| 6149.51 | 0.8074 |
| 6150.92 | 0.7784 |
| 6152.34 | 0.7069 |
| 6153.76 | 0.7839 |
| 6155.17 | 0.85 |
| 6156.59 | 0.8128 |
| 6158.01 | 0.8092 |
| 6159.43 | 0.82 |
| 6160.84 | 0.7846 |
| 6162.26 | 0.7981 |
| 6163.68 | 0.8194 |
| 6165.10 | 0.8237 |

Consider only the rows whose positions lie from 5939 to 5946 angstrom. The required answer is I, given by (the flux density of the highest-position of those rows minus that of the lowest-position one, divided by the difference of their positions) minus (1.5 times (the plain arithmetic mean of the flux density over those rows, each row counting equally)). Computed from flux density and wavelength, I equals -1.0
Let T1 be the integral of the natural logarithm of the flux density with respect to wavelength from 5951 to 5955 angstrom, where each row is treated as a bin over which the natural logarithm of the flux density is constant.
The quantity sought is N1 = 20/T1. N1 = -6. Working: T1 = -3.2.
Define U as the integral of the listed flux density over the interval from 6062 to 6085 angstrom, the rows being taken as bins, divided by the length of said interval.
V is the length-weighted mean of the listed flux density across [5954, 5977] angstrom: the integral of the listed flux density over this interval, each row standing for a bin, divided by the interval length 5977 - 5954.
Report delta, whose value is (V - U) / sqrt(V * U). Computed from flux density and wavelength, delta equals -0.22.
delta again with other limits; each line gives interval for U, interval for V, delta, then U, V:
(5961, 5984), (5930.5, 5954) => 0.06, 0.59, 0.62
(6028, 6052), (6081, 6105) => -0.05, 0.82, 0.78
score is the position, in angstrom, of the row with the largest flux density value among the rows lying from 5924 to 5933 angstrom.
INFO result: 5932.53 angstrom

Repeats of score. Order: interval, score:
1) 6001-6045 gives 6040.05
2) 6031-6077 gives 6040.05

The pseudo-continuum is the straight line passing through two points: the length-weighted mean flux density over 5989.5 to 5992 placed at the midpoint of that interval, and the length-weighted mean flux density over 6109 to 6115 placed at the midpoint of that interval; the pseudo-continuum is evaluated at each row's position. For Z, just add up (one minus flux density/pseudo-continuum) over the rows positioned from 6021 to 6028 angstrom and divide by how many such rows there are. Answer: -0.08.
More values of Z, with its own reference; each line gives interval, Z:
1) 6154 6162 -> 0.11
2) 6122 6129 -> 0.10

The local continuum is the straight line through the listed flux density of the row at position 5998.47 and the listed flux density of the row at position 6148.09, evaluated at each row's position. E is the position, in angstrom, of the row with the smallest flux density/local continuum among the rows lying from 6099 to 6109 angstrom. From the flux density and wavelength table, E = 6100.15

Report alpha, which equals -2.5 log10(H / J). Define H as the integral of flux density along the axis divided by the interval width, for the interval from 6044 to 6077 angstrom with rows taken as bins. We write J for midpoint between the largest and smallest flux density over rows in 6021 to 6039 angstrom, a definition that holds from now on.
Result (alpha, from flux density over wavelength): 0.03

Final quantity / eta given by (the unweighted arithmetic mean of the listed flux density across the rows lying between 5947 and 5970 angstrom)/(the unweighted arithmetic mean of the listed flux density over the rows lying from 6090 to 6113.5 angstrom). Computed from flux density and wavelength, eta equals 0.7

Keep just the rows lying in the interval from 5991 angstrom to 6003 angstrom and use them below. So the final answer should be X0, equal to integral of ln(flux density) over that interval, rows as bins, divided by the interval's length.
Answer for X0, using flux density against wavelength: -0.50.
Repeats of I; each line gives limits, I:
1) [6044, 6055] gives -1.2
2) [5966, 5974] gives -0.8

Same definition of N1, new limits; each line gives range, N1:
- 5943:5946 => -16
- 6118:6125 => -16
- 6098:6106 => -8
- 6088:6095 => -12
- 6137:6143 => -10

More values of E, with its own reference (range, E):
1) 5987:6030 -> 6020.61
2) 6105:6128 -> 6126.89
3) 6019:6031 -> 6020.61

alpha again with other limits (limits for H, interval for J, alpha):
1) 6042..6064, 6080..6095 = 0.01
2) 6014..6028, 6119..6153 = 0.07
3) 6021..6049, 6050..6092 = -0.16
